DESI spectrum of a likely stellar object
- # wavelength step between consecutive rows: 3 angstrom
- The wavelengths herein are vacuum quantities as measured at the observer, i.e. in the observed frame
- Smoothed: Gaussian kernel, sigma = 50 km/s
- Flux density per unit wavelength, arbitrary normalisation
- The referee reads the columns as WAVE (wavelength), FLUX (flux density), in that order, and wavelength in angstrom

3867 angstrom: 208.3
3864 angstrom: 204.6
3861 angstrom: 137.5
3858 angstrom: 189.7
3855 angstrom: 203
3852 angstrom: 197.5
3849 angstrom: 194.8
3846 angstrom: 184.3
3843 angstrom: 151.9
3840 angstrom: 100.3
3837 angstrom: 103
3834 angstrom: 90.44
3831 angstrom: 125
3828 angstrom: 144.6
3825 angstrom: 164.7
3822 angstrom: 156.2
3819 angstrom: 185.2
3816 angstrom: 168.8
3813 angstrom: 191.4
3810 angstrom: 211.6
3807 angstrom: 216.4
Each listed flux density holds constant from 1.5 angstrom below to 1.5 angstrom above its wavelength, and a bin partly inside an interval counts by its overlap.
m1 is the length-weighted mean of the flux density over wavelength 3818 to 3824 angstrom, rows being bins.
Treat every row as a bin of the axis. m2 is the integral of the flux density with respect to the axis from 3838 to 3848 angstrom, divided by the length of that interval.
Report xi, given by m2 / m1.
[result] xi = 0.86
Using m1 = 169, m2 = 146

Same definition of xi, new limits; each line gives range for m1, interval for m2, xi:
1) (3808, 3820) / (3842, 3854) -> 0.97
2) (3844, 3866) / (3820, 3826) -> 0.87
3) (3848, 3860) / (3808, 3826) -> 0.93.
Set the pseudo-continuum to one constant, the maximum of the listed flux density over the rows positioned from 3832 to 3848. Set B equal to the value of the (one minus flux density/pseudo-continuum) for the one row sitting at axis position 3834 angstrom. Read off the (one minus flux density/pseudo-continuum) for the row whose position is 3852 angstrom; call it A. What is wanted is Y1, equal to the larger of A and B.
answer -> 0.51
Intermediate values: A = -0.07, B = 0.5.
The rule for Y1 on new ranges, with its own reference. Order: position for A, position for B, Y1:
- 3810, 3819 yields 0.00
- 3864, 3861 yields 0.25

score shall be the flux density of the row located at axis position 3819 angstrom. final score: 185.2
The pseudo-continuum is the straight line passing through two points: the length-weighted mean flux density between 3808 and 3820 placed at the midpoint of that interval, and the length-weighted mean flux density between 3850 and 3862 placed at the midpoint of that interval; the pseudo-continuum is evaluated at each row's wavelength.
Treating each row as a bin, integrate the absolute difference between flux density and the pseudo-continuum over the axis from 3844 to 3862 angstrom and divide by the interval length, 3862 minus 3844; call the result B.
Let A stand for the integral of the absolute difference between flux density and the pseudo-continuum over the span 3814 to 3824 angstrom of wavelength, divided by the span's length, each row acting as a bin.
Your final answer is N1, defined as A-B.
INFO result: 4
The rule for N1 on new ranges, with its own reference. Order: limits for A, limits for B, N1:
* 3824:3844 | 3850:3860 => 50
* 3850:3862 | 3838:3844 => -45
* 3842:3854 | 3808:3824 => -3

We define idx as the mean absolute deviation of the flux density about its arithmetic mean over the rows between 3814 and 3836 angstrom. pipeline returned 24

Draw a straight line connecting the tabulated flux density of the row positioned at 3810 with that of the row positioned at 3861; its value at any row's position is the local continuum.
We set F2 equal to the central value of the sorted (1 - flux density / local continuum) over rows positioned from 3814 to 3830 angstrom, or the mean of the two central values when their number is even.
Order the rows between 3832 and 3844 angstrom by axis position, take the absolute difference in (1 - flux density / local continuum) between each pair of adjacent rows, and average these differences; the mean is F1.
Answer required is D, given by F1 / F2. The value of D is 0.8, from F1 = 0.139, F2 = 0.17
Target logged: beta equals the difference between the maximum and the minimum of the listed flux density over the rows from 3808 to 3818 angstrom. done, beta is 43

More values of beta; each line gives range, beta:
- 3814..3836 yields 95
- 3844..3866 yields 67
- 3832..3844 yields 61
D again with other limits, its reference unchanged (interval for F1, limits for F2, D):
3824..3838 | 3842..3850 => -0.7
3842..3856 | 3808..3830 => 0.9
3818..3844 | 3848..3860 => -0.4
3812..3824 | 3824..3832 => 0.5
